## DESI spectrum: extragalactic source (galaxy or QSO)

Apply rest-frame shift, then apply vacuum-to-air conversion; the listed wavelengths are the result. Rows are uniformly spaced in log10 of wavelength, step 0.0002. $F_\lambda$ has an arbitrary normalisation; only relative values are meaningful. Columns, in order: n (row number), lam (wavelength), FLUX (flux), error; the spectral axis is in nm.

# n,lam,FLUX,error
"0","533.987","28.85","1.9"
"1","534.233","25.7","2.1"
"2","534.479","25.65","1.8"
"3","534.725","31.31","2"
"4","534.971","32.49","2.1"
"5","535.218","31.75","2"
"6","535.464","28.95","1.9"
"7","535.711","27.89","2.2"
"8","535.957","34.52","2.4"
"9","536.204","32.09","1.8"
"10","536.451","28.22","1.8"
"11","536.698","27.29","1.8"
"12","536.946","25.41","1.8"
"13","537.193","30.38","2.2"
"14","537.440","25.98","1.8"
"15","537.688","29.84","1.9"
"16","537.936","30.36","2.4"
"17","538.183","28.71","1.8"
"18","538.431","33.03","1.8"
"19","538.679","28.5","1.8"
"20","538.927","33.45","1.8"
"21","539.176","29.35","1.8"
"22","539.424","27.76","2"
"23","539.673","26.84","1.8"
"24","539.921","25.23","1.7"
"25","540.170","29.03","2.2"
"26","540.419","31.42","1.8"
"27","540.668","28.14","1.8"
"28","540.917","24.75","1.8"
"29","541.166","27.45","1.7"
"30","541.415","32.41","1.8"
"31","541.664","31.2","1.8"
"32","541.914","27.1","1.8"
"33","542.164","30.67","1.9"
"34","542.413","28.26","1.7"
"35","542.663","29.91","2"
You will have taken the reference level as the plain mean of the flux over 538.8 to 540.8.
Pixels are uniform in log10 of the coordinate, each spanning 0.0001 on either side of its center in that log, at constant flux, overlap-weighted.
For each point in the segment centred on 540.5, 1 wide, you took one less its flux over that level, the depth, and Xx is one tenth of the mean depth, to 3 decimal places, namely 0.002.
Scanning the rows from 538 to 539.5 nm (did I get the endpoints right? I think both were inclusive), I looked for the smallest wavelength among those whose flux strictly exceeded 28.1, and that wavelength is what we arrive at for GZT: 538.183 nm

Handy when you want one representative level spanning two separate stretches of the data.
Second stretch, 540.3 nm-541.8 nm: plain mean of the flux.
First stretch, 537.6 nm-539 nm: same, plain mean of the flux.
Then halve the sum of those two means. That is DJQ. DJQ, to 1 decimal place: 29.9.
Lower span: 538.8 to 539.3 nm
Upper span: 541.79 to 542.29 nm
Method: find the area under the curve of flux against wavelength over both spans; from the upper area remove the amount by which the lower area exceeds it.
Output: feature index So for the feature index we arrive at 13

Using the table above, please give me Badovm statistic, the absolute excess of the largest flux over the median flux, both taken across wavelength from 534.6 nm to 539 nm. 4.4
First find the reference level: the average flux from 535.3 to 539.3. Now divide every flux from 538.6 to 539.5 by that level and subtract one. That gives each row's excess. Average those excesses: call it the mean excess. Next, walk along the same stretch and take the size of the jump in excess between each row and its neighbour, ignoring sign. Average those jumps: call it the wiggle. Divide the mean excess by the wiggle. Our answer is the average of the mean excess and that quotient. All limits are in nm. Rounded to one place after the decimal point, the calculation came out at 0.0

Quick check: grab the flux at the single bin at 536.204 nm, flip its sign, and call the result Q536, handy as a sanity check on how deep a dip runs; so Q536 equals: -32.1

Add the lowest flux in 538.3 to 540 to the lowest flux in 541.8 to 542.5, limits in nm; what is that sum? 52.3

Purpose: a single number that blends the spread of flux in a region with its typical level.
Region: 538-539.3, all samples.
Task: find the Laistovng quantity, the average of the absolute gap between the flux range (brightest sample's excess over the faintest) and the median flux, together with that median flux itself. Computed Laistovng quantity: 26.9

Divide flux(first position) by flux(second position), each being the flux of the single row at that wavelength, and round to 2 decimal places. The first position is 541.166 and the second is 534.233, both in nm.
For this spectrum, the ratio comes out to 1.07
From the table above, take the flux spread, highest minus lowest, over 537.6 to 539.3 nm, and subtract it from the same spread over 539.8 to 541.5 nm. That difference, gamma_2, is 2.7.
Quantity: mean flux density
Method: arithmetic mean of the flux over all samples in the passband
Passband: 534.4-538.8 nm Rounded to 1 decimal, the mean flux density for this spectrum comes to 29.6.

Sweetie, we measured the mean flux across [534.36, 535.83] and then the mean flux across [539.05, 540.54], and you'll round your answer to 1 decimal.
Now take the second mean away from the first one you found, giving 1.4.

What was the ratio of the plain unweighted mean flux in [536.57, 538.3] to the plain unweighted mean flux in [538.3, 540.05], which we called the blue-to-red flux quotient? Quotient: 0.97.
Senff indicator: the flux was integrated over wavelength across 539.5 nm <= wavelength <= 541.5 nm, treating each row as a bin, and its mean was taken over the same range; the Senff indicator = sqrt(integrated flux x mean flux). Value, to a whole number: 40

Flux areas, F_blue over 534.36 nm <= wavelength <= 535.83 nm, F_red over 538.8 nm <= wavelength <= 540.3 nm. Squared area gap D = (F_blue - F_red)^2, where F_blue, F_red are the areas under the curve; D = 1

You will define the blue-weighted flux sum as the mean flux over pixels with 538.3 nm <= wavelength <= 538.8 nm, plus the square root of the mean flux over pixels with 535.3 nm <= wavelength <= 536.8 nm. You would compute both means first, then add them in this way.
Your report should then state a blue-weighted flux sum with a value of 36.2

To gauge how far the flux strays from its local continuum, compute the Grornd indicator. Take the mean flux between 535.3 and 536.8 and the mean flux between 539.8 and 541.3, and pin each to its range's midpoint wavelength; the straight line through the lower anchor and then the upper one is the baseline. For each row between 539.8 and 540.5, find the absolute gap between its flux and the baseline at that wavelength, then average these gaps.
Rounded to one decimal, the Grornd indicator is 2.5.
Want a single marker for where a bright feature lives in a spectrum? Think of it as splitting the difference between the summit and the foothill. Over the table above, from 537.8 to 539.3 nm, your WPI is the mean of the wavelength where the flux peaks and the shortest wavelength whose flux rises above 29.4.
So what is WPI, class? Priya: 538.43 nm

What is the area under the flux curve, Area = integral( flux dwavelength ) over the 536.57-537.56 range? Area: 27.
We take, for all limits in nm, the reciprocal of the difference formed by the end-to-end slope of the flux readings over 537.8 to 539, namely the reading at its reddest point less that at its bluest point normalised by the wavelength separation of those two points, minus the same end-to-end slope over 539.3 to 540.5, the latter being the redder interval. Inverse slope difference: -1.78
